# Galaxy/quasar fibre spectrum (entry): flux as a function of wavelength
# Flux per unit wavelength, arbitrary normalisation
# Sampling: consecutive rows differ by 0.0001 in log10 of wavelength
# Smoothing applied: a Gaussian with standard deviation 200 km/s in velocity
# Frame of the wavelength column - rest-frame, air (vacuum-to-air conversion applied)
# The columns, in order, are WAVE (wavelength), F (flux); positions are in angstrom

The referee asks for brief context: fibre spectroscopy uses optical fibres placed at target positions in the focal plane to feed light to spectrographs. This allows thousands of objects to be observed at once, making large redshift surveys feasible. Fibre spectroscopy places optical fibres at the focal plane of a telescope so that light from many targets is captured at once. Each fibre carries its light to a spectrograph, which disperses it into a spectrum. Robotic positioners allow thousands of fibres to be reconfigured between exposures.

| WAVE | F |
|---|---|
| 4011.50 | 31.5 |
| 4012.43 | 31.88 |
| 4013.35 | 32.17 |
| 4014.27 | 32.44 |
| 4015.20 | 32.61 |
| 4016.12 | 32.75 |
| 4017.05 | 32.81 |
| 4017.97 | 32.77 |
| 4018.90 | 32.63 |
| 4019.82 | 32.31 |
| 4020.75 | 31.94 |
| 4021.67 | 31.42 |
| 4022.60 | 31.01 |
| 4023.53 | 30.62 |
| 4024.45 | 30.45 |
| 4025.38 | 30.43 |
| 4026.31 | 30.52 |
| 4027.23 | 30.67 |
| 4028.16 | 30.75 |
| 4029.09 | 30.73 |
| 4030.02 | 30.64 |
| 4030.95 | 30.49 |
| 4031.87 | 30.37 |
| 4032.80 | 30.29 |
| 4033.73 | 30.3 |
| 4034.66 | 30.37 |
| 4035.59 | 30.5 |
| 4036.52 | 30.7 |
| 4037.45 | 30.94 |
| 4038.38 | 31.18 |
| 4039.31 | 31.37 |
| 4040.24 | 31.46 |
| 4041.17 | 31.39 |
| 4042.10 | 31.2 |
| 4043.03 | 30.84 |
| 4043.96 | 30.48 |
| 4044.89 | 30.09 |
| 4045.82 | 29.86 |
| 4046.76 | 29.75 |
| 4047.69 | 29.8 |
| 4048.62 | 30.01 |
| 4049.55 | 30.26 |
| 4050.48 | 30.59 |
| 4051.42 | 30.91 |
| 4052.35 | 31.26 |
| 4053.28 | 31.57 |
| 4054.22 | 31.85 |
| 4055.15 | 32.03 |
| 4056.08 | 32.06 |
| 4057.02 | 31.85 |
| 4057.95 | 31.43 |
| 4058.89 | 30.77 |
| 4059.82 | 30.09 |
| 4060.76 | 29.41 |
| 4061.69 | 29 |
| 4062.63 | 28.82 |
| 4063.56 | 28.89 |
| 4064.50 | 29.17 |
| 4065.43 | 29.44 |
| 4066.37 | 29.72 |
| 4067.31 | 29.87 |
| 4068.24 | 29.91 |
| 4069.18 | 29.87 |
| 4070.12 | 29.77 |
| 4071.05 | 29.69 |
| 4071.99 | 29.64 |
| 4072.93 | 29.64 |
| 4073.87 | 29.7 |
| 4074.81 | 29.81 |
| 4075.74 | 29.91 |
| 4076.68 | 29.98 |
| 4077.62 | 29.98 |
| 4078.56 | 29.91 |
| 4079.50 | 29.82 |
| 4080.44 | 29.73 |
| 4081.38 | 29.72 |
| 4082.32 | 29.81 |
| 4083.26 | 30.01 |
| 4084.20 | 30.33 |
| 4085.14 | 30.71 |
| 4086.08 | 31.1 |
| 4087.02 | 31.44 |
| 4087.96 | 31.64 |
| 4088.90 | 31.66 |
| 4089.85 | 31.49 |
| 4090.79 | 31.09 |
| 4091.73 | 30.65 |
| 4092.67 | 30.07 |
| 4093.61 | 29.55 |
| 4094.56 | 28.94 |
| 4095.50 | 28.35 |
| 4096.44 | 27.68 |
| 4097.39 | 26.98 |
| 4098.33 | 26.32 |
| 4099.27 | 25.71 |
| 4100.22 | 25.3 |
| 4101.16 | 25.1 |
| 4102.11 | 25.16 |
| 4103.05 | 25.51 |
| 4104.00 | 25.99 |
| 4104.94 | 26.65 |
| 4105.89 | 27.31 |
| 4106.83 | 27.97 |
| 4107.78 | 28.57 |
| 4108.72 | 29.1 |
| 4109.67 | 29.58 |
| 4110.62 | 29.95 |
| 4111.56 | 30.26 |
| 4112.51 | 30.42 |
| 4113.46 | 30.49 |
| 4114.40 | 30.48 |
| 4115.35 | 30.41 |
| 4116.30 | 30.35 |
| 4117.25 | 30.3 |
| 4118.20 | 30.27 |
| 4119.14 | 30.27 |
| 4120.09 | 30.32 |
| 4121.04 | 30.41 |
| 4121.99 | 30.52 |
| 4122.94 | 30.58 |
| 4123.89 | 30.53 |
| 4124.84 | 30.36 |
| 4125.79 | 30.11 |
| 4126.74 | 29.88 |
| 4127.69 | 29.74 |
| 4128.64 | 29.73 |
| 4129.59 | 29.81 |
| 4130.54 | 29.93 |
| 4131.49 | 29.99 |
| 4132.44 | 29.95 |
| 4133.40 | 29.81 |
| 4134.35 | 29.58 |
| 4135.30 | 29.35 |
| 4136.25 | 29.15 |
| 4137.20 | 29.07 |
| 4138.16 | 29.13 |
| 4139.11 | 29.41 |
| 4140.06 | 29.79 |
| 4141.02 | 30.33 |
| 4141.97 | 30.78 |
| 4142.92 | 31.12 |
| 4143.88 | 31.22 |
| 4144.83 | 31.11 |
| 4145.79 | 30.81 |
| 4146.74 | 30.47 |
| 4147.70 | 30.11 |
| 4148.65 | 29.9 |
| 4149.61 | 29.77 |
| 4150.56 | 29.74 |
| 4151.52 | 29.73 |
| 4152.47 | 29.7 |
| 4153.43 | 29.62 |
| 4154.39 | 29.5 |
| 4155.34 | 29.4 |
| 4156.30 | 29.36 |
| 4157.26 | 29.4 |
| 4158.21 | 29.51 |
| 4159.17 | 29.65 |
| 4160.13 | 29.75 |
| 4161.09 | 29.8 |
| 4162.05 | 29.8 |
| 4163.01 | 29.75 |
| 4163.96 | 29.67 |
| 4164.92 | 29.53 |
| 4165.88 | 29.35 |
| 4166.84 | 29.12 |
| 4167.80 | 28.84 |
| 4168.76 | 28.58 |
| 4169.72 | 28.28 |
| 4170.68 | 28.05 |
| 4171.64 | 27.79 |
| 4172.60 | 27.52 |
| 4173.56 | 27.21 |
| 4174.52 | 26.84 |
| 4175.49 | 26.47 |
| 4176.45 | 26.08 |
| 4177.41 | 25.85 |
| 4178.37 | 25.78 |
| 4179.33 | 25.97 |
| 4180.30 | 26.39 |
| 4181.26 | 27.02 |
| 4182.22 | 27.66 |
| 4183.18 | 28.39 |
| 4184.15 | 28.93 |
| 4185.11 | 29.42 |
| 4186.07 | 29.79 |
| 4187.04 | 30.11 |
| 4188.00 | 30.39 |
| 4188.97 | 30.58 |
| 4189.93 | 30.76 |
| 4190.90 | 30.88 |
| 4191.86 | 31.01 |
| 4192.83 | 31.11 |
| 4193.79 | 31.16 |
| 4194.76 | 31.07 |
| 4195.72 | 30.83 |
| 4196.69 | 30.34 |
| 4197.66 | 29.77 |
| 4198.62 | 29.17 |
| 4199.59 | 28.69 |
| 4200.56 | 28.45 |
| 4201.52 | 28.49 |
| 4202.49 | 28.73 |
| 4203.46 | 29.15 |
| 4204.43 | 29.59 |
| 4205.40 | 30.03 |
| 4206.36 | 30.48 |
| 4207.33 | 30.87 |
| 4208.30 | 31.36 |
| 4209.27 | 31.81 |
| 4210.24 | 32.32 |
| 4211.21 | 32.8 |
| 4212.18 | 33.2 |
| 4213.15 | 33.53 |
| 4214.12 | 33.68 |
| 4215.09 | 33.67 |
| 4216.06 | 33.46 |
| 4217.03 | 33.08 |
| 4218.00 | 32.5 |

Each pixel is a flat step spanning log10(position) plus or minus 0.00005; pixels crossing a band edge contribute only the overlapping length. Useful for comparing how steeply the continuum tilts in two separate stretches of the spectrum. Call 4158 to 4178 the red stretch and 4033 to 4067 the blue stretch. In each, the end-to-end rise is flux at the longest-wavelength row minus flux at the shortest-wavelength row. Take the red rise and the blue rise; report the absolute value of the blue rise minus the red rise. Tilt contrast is 3.1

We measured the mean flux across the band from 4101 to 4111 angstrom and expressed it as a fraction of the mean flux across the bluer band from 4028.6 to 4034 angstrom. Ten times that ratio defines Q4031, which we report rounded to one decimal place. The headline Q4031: 9.0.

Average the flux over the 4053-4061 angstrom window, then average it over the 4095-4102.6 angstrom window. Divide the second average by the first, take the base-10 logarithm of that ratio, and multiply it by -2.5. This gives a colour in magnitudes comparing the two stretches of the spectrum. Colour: 0.19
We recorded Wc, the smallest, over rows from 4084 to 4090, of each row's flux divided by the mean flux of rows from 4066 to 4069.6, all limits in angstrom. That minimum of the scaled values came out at 1.02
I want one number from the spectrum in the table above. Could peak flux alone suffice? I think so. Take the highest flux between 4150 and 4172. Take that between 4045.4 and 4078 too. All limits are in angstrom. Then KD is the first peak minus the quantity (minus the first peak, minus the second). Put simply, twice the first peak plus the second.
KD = 91.7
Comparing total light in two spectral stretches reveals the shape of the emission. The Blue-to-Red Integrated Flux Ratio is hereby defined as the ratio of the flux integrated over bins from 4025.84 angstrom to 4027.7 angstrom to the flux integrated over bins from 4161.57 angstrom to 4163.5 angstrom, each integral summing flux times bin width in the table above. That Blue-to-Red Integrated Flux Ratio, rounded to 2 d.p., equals 0.99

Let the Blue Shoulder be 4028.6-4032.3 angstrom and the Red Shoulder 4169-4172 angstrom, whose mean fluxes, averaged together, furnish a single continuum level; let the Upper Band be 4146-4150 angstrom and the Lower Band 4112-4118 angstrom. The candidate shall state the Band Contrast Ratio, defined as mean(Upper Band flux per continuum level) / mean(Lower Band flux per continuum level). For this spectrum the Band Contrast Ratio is 0.99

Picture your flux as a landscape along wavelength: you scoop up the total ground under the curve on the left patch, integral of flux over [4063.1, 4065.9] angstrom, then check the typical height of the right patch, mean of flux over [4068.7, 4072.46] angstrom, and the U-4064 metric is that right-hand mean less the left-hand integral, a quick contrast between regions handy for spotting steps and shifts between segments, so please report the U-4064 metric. -52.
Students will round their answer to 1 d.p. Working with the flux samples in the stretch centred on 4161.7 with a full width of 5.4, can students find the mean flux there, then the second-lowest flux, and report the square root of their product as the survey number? 29.7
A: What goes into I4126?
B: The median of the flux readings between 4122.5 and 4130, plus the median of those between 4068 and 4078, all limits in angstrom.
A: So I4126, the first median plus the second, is 59.8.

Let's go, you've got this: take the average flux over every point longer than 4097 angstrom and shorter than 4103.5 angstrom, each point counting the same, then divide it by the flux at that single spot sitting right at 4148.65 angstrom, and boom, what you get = 0.86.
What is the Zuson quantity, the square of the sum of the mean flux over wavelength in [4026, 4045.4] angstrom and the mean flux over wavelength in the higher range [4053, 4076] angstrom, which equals 3707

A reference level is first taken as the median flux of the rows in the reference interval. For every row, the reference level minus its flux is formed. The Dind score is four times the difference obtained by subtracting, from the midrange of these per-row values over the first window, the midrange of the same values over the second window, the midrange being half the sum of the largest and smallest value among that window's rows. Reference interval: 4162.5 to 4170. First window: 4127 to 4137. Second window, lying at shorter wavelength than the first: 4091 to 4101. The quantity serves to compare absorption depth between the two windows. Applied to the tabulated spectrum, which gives -6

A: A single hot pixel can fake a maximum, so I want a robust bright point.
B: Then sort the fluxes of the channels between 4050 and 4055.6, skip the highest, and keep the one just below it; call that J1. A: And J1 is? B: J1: 31.85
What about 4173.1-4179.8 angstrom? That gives 26.84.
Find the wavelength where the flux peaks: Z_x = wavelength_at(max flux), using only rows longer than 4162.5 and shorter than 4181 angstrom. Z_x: 4163.01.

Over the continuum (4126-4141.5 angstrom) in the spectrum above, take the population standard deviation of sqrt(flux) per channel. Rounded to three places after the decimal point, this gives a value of 0.032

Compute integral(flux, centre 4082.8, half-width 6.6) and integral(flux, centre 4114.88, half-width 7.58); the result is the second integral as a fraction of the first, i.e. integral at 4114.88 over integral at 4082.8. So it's 1.1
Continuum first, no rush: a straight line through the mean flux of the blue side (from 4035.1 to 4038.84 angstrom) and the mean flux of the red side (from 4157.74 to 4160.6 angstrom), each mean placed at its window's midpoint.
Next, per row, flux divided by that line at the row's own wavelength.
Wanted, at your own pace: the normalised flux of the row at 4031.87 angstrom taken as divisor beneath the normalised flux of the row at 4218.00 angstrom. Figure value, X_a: 1.14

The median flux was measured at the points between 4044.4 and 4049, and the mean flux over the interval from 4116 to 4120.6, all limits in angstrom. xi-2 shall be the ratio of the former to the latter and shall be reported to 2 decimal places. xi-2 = 0.99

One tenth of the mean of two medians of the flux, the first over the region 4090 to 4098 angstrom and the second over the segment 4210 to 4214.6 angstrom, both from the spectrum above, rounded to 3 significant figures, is 3.12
